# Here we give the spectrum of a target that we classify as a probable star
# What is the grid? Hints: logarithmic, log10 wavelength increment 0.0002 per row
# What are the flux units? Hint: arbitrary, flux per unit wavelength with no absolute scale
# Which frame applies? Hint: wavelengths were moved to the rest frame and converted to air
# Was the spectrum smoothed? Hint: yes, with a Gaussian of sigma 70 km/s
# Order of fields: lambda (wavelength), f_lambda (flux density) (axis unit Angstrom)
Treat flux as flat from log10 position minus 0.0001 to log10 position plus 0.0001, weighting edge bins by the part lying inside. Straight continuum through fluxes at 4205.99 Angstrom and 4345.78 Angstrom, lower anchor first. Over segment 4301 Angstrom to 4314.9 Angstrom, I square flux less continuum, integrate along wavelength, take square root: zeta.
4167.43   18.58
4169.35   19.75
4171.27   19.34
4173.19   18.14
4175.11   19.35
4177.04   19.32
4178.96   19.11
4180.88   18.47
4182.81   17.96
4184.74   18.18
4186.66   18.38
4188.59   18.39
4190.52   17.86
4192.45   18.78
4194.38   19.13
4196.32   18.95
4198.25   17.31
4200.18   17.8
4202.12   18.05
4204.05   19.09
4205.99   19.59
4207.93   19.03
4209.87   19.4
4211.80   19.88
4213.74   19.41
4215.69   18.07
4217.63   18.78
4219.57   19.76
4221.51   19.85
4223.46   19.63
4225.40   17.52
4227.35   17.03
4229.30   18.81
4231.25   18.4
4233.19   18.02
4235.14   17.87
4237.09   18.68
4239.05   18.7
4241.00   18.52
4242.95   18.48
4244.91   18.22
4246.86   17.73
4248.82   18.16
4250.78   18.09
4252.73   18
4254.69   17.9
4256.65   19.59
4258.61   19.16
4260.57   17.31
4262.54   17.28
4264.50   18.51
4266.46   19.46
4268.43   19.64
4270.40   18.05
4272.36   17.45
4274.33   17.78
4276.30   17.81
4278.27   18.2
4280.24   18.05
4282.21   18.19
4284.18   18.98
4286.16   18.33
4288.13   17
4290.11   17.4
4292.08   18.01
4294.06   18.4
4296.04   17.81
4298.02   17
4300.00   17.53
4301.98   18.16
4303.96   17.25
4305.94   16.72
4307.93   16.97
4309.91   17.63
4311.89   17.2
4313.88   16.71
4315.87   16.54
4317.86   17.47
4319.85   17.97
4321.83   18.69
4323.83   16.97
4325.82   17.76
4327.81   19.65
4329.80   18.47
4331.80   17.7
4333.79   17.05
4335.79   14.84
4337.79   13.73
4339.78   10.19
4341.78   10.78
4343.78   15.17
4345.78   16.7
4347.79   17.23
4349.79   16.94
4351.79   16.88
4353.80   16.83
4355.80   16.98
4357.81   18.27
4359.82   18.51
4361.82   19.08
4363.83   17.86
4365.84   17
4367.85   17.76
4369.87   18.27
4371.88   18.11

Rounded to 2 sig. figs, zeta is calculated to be 1.9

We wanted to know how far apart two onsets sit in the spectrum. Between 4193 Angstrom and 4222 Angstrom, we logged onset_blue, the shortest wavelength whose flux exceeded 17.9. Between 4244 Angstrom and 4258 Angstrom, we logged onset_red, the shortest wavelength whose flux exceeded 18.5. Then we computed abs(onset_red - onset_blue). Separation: 62.3 Angstrom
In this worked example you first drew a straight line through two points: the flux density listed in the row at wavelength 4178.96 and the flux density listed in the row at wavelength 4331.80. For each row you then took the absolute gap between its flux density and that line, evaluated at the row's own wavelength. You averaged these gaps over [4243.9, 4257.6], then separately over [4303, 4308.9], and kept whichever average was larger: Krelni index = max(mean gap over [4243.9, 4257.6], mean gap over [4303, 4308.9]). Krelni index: 0.96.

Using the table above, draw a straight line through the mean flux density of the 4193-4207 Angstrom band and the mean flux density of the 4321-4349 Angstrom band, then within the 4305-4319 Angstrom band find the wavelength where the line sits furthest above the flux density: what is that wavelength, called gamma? 4305.94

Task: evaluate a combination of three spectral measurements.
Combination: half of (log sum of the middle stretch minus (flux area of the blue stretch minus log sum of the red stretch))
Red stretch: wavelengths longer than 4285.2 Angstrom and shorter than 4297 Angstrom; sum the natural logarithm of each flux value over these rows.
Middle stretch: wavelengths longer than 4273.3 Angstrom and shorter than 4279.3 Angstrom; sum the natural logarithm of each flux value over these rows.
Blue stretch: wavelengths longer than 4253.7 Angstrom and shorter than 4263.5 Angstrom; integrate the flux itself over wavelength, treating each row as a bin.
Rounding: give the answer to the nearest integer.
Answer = -76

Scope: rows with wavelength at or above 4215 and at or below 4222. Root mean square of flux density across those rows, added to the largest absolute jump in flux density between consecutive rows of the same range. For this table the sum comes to 20.1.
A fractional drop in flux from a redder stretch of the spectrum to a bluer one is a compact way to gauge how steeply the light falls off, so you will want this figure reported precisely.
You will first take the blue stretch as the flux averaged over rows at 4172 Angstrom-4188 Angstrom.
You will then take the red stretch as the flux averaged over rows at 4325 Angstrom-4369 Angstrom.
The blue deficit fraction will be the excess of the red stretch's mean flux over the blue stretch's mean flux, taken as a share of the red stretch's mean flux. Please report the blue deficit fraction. -0.12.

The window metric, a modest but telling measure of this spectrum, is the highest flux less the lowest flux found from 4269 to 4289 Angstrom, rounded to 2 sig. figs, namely 2.0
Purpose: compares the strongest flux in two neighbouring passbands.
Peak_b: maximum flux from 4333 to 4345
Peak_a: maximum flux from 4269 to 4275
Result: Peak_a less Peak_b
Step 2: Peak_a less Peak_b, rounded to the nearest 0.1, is 1.0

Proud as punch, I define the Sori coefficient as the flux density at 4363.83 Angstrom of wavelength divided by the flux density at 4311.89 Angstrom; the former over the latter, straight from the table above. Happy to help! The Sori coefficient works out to 1.04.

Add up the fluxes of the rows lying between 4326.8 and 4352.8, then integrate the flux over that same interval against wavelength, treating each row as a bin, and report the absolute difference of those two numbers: 205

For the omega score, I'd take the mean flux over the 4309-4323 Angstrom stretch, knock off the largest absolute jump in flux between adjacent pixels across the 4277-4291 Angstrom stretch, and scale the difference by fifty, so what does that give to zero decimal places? 806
